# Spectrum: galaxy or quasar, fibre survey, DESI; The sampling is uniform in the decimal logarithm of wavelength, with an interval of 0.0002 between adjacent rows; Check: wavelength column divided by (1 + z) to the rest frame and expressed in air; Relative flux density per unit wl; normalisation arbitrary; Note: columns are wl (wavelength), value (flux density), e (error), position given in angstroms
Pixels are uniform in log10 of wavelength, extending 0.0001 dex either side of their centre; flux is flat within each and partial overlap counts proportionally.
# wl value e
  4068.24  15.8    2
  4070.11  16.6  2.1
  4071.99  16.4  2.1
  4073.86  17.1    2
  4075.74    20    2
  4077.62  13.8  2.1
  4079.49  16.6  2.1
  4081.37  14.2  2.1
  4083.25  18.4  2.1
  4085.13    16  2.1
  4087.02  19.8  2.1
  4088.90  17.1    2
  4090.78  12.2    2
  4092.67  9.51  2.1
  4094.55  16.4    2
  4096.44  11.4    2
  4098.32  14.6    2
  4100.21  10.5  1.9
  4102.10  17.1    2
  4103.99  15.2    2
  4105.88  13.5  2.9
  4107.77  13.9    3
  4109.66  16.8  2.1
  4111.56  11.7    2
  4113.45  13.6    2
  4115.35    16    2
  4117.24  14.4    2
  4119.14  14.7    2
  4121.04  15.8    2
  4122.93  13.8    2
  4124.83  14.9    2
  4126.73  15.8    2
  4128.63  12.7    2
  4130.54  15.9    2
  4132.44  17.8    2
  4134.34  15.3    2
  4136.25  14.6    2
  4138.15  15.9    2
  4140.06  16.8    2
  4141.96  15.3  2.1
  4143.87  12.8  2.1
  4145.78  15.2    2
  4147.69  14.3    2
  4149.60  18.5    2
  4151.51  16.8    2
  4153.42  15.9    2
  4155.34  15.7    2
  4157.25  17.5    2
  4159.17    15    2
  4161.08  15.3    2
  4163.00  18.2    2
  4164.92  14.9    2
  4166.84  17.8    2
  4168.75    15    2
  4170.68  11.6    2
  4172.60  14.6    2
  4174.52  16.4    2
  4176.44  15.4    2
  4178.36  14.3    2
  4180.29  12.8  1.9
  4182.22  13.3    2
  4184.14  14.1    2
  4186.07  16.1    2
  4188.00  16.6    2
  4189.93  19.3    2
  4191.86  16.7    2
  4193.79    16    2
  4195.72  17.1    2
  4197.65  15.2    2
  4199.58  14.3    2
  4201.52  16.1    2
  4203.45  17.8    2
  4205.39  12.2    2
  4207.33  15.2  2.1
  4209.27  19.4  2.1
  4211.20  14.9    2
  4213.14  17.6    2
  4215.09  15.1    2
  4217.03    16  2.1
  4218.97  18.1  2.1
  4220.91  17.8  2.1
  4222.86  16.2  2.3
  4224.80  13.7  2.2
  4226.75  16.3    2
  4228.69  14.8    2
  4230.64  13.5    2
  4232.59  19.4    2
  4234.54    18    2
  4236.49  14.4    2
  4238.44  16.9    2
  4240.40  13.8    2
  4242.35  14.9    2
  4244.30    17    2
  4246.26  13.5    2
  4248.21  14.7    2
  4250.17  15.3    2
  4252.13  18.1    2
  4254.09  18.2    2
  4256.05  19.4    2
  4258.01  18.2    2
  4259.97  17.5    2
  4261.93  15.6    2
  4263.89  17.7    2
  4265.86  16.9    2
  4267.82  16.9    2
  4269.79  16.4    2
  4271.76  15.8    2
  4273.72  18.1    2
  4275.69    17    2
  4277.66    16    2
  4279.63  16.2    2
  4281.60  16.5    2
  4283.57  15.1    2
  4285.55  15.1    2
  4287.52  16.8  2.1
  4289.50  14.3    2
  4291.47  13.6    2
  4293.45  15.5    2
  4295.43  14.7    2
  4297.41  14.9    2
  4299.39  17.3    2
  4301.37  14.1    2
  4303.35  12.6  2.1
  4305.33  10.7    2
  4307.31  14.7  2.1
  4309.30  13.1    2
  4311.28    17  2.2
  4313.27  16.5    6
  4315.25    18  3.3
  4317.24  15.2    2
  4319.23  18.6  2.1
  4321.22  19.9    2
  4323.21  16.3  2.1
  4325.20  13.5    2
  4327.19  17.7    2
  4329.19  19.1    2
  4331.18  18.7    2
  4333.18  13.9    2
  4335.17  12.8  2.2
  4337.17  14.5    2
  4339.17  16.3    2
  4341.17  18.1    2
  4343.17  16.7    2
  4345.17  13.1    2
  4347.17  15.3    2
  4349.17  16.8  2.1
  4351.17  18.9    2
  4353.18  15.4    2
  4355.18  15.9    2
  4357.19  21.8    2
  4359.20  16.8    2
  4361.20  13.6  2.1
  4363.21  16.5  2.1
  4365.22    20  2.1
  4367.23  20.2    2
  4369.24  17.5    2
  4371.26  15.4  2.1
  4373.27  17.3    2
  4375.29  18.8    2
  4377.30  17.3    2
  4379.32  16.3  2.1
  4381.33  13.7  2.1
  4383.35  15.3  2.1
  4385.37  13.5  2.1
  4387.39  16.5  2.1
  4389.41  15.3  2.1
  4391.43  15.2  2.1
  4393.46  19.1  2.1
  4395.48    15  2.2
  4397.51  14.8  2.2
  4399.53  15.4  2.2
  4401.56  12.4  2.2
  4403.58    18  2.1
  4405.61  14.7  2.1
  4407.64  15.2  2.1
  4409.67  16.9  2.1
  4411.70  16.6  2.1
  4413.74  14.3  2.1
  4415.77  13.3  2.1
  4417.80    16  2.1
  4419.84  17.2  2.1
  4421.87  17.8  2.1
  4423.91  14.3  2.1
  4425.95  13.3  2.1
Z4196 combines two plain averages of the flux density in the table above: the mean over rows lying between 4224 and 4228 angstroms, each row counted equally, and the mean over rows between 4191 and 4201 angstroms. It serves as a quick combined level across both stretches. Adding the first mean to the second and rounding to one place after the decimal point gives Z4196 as 30.9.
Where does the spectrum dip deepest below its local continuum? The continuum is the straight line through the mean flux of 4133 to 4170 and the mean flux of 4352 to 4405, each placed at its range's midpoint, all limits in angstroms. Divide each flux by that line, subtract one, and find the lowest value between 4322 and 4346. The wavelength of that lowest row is 4335.17 angstroms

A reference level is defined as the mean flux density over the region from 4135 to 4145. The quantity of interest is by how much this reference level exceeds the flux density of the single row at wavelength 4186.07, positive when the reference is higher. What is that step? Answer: -1.0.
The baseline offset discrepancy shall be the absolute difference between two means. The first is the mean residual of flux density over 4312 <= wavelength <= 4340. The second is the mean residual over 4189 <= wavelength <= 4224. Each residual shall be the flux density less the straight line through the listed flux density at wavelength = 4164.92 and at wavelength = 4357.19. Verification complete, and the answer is 4.2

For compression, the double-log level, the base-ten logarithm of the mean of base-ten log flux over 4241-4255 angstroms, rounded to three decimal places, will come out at 0.079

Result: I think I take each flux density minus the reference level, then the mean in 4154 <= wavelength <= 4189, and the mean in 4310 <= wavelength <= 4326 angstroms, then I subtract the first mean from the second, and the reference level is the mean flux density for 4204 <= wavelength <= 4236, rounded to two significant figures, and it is 1.6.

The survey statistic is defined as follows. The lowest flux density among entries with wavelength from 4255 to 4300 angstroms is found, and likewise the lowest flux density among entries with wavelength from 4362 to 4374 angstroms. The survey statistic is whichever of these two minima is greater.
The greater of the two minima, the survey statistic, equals 15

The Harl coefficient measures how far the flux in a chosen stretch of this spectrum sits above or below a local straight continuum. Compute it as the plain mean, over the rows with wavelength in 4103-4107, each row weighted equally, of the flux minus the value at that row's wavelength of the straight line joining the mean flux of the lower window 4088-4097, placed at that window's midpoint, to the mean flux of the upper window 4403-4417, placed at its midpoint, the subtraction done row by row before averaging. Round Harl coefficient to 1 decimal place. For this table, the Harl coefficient 0.9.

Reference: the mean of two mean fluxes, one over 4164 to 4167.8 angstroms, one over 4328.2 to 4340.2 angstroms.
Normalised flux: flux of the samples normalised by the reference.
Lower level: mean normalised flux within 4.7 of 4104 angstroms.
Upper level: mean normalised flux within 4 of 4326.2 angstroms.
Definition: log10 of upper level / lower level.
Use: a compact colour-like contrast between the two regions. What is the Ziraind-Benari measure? 0.074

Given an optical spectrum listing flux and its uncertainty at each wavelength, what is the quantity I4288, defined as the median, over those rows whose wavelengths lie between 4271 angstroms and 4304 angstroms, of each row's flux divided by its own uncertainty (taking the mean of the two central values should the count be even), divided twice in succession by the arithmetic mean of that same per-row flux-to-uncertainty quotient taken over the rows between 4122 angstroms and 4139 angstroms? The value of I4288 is 0.134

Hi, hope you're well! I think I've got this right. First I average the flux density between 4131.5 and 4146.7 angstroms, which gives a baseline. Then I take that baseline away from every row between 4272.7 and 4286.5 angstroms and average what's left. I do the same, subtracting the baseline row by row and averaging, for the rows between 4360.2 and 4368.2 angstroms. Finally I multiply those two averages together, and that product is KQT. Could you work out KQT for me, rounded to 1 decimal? 1.7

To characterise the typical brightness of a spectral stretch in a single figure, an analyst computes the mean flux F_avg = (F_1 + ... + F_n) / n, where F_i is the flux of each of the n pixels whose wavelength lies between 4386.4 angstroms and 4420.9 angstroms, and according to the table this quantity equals 15.64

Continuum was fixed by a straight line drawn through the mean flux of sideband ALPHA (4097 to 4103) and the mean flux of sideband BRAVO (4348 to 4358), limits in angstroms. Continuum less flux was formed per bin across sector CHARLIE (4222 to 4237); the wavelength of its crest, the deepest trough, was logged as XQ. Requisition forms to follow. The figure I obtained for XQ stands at 4230.64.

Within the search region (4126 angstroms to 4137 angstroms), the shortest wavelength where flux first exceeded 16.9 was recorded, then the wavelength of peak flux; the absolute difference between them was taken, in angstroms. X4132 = 0.0 angstroms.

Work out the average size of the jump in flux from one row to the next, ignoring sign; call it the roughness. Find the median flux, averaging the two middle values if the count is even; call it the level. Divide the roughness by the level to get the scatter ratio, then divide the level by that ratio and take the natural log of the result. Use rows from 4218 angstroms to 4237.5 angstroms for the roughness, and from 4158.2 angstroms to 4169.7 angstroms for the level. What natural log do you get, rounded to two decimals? 4.60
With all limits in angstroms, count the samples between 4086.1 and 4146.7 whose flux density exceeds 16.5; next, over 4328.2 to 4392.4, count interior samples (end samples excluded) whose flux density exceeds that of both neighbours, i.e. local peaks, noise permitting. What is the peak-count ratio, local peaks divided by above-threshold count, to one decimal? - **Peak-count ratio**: 1.2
